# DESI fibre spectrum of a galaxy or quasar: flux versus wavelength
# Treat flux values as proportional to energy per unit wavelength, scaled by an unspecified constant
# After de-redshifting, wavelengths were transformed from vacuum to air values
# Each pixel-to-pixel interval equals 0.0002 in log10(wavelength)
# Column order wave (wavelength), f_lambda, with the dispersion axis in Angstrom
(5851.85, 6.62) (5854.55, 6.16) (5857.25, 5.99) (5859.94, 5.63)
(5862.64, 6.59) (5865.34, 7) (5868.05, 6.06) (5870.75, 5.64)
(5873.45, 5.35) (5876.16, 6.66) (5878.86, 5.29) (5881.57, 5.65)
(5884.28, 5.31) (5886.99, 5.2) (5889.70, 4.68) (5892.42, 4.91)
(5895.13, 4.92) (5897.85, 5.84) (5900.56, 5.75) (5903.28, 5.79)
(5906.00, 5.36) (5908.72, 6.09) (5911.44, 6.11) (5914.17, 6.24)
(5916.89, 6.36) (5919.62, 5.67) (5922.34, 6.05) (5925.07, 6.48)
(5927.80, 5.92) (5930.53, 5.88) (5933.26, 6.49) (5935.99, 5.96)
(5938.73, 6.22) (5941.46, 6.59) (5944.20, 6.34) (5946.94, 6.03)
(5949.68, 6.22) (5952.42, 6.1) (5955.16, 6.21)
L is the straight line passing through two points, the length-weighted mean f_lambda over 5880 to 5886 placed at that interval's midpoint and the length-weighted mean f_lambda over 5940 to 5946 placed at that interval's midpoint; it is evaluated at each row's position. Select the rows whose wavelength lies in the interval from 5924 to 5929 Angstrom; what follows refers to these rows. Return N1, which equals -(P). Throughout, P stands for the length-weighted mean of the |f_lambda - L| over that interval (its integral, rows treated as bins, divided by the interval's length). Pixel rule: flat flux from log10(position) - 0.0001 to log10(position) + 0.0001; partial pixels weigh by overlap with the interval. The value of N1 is -0.30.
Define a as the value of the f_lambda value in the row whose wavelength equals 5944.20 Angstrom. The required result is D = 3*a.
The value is 19.0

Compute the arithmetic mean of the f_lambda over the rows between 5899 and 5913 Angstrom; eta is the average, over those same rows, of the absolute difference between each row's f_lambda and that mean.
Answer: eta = 0.22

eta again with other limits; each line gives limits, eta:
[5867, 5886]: 0.37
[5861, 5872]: 0.47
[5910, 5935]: 0.23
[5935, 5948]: 0.19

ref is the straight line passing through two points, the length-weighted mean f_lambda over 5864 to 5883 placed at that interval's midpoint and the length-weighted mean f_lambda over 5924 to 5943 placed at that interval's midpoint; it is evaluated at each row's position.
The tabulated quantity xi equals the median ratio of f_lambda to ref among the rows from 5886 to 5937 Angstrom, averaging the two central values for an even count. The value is 0.96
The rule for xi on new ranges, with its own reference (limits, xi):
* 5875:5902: 0.89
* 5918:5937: 0.96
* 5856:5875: 1.02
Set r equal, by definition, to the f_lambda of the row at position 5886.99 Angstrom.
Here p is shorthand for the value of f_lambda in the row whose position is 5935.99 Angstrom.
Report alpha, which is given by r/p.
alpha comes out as 0.87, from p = 5.96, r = 5.2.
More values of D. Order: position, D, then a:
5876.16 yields 20.0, 6.66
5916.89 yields 19.1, 6.36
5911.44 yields 18.3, 6.11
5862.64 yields 19.8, 6.59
